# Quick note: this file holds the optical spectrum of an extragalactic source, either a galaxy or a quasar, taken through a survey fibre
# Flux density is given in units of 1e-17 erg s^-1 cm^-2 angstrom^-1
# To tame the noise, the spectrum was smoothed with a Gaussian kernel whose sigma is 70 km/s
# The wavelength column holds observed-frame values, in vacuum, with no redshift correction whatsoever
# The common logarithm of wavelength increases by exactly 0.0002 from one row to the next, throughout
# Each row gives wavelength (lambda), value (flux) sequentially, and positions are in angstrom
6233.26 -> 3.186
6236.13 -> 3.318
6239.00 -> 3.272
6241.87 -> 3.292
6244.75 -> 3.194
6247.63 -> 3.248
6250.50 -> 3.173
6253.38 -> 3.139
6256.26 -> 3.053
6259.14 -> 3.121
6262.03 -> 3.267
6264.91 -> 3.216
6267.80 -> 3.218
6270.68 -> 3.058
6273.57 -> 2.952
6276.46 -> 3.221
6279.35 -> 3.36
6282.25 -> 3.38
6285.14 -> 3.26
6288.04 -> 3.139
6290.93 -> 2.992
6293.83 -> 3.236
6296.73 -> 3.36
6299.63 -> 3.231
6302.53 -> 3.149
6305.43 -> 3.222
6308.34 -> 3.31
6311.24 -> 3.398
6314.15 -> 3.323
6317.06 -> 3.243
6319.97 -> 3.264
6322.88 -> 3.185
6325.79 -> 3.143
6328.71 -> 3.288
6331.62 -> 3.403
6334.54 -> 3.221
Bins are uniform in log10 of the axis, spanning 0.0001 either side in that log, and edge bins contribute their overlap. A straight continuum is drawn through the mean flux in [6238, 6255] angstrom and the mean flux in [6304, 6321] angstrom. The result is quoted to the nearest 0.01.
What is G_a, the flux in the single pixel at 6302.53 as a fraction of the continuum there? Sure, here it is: 0.96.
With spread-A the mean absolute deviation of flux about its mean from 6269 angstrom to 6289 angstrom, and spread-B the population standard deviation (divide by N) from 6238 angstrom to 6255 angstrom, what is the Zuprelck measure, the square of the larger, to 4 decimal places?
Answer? 0.0157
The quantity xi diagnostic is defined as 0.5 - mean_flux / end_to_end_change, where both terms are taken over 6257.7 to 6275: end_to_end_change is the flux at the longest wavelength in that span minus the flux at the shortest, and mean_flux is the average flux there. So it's 19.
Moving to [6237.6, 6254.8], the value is 25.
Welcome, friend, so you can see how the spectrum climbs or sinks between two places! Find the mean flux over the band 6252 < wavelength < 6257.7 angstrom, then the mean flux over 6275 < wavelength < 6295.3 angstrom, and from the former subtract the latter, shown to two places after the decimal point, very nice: -0.13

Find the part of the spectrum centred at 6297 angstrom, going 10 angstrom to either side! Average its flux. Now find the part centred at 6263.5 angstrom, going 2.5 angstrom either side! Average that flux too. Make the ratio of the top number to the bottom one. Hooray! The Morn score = 0.984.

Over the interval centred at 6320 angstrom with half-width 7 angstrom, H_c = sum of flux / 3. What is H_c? 5.386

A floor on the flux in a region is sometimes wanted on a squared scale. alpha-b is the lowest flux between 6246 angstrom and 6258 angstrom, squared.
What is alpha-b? 9.3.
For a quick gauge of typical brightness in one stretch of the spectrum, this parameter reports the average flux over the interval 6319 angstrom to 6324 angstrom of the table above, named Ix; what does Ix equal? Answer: 3.22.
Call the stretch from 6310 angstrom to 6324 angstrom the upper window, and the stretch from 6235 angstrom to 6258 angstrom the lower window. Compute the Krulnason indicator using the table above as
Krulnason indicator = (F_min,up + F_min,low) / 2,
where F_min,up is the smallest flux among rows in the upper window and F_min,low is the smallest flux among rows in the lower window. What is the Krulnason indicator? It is 3.12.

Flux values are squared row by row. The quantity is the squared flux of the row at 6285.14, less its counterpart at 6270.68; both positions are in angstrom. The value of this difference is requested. 1.3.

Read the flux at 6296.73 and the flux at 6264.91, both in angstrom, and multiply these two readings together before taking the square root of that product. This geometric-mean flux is 3.29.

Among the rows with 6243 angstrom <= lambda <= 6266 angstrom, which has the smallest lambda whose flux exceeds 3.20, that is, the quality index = 6247.63 angstrom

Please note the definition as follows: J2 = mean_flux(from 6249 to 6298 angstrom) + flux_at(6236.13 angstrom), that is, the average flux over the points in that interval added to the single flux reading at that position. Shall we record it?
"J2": 6.50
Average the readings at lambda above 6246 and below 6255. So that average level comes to 3.19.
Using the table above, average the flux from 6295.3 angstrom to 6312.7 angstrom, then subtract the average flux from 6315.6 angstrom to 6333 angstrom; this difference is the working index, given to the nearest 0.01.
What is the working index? 0.02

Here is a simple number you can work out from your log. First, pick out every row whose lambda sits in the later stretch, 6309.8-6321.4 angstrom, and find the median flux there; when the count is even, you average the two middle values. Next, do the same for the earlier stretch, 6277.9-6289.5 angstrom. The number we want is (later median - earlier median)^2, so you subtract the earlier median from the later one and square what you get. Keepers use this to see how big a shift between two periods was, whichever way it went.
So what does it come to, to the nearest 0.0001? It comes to 0.0003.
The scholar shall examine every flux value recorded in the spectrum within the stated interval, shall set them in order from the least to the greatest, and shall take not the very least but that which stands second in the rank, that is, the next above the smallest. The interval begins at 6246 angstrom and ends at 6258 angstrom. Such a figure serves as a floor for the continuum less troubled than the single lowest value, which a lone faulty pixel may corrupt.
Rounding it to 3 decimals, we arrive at 3.139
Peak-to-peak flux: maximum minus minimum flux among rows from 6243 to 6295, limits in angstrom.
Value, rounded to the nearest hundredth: 0.43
